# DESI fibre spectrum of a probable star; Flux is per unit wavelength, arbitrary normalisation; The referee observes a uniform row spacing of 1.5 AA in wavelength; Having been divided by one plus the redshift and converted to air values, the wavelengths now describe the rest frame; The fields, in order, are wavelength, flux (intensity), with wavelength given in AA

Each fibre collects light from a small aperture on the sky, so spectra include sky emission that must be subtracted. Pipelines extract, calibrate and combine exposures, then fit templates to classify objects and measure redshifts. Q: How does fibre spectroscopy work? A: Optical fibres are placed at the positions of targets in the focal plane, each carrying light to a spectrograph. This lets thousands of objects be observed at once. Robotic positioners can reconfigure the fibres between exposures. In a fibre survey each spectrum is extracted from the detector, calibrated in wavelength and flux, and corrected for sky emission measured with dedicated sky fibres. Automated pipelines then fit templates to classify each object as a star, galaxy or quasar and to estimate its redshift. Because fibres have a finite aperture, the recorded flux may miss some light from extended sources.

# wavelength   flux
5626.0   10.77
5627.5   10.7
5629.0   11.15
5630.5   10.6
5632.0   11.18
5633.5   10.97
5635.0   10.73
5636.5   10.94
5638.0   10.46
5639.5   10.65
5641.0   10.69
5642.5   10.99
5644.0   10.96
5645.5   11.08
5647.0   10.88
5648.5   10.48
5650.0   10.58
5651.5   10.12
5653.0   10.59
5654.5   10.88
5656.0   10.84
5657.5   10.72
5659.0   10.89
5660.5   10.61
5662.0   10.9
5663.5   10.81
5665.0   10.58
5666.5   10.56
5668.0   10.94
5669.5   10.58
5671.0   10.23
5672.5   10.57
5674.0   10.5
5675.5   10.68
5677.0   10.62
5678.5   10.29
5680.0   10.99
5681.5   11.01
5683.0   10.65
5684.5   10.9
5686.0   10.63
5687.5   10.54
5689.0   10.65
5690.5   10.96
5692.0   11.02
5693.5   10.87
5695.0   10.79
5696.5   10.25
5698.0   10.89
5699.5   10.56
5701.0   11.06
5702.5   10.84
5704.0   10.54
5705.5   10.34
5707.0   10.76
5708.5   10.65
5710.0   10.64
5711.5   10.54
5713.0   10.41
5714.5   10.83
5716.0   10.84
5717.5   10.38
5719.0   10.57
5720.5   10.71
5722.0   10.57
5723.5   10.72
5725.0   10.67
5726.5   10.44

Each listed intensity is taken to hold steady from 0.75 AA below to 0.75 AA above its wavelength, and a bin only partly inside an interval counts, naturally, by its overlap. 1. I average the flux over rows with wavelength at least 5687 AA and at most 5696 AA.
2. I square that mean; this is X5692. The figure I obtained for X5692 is 117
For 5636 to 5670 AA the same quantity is 115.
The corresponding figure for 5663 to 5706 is 114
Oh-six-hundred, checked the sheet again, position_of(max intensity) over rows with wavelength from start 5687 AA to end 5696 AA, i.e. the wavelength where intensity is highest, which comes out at 5692.0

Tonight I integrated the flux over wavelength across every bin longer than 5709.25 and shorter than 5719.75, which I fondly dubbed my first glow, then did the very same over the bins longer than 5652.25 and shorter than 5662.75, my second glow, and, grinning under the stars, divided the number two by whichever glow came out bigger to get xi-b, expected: 0.0177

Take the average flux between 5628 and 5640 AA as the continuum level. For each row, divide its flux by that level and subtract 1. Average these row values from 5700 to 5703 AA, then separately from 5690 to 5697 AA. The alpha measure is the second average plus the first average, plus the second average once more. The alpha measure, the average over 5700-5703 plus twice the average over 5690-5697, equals 0.00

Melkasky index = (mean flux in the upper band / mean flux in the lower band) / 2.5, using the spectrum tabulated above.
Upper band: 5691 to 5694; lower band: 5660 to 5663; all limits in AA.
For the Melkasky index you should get 0.407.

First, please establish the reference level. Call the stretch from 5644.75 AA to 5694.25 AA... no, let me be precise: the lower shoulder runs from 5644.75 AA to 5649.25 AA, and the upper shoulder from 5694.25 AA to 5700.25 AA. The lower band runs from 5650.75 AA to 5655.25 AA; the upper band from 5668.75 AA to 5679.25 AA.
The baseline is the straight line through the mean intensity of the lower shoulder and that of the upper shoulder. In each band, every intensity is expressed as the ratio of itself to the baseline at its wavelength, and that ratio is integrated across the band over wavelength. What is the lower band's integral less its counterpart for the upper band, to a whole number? -6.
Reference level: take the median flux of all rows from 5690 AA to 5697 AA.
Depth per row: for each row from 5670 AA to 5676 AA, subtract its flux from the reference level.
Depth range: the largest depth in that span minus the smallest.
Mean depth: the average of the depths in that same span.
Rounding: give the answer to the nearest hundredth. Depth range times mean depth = 0.17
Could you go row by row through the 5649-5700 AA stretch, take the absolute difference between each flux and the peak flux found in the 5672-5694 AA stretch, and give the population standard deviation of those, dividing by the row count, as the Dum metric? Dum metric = 0.229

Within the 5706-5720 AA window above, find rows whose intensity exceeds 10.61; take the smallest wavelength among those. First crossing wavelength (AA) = 5707.0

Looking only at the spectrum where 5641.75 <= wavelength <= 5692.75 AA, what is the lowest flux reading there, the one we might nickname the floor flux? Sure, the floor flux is 10.12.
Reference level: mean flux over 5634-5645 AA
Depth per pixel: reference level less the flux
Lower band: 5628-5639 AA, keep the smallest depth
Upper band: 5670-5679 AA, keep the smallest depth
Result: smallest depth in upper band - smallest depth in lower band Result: 0.50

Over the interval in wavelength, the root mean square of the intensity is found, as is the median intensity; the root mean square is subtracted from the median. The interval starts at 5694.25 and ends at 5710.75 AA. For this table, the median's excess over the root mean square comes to -0.02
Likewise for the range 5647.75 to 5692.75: -0.04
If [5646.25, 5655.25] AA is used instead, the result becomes -0.01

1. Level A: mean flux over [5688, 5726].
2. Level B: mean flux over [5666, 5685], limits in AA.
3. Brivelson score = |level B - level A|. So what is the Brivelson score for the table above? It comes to 0.03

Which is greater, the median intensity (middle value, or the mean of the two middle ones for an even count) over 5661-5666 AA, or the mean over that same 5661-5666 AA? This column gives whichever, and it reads 10.81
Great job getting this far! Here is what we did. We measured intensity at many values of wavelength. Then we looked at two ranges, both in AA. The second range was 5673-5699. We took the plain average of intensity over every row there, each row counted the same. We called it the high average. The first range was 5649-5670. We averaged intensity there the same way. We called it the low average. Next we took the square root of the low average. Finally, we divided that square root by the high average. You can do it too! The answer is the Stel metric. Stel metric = 0.305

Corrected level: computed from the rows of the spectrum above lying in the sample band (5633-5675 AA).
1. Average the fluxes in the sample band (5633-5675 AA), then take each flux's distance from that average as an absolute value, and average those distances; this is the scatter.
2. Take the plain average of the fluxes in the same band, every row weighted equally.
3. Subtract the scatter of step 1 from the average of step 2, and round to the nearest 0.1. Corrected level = 10.5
